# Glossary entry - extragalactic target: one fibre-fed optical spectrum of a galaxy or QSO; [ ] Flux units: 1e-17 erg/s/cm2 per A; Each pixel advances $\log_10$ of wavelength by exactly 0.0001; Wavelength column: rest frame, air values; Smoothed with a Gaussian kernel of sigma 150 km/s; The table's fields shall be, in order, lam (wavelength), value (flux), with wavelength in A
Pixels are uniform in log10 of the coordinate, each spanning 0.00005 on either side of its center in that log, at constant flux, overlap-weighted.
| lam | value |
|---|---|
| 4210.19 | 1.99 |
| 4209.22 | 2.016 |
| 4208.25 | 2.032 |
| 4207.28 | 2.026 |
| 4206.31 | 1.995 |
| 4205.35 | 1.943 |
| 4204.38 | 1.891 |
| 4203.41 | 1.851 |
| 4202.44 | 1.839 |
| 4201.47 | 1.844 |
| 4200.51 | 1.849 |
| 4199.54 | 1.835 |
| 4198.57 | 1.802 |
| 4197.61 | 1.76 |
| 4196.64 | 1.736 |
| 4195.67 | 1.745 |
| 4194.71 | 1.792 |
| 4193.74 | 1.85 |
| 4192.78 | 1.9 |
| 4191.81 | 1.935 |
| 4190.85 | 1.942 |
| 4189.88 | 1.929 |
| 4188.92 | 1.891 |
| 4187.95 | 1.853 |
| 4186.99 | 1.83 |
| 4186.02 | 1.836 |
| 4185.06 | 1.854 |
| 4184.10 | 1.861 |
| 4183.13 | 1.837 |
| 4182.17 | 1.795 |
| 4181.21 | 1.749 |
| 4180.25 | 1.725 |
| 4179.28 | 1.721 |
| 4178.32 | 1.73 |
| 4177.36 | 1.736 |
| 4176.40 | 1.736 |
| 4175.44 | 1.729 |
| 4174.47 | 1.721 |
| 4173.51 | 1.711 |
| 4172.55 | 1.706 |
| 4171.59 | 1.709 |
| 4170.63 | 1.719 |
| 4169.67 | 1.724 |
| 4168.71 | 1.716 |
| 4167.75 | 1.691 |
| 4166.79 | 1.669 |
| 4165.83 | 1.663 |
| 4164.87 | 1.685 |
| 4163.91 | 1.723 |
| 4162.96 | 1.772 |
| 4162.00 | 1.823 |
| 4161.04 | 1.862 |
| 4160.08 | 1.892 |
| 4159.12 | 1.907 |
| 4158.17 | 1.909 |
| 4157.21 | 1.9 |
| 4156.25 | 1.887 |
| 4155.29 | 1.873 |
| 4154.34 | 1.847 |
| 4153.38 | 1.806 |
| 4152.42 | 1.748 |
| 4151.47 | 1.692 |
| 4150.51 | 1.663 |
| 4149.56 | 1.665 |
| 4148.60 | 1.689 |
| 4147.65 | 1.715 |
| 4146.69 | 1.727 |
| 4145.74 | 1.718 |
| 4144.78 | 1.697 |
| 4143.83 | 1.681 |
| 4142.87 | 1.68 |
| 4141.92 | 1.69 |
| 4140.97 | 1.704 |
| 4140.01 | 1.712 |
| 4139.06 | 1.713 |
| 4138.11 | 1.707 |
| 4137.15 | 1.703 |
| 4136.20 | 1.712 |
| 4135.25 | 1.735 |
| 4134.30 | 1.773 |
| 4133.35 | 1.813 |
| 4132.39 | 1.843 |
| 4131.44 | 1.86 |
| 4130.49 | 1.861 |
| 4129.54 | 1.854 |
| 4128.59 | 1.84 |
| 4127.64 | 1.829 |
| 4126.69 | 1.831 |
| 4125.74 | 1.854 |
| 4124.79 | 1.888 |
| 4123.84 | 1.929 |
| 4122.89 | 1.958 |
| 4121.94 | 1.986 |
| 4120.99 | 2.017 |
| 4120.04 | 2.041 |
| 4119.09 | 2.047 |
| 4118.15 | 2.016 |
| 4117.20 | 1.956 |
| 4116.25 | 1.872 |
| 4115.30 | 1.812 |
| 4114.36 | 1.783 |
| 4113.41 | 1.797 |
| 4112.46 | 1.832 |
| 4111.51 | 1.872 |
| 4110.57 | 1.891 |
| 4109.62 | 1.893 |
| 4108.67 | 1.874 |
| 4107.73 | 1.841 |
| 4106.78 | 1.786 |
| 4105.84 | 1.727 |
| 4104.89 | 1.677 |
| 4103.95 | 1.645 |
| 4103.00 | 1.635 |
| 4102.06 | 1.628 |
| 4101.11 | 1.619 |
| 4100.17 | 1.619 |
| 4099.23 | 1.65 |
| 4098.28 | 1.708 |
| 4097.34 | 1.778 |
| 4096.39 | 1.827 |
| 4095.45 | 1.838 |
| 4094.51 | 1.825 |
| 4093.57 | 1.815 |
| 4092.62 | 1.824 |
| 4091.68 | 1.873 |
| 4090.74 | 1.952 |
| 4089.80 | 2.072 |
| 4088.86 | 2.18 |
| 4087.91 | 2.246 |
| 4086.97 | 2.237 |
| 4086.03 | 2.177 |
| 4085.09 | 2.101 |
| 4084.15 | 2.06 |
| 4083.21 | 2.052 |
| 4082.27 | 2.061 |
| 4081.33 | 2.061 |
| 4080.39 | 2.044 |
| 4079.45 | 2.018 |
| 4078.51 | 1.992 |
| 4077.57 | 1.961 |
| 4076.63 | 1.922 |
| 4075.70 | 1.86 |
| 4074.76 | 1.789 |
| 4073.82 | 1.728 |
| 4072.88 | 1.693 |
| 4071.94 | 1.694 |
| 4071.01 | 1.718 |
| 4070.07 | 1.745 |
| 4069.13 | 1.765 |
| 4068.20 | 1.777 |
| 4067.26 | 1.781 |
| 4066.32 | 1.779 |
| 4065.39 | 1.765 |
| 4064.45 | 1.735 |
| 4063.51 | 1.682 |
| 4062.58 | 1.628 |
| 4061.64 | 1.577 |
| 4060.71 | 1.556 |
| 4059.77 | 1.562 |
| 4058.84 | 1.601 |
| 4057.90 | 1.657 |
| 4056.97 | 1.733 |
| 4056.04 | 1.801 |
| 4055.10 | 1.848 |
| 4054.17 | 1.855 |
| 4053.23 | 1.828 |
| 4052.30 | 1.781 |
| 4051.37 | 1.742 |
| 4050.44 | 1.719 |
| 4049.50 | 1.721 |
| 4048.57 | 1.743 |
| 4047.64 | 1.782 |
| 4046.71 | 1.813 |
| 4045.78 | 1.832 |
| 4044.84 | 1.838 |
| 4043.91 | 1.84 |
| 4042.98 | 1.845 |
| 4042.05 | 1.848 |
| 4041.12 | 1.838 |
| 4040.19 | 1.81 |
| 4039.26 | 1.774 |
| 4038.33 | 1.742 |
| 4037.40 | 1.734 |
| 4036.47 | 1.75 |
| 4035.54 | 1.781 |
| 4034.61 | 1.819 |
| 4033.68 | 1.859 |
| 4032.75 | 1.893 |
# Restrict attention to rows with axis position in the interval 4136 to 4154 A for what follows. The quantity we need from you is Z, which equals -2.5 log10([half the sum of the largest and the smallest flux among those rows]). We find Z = -0.60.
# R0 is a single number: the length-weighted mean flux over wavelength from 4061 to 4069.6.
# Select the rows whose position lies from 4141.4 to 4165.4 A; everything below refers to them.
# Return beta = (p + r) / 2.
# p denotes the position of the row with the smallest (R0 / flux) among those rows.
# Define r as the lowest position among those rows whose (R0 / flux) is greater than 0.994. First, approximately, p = 4158.17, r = 4141.92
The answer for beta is 4150.0 A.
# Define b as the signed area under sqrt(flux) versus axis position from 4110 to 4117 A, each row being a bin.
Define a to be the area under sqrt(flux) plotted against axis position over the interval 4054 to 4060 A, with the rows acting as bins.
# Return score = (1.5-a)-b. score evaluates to -15.9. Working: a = 7.9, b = 9.5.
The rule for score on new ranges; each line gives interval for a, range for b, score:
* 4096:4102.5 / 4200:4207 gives -16.6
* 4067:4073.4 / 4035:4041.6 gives -15.7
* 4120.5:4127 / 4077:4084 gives -17.5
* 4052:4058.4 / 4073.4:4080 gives -16.1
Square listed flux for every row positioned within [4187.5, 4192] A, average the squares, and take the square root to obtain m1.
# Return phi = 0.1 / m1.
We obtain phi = 0.052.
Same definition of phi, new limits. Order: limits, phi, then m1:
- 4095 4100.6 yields 0.058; 1.74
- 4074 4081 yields 0.051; 1.94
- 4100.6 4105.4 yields 0.061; 1.64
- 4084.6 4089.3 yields 0.046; 2.19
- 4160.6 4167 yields 0.057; 1.74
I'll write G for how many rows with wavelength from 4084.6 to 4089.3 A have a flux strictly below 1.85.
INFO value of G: 0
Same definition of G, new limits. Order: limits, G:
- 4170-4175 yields 5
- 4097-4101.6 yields 5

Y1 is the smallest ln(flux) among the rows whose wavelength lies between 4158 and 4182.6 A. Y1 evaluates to 0.51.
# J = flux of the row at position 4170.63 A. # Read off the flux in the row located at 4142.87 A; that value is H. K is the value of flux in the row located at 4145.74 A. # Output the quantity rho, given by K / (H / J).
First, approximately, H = 1.68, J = 1.719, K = 1.718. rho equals 1.76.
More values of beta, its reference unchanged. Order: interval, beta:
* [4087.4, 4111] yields 4093.1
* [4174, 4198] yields 4182.7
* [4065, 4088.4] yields 4079.5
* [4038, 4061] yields 4051.8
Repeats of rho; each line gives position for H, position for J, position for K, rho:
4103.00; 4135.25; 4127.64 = 1.94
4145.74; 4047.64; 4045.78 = 1.90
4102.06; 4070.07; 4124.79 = 2.02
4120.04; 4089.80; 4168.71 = 1.74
